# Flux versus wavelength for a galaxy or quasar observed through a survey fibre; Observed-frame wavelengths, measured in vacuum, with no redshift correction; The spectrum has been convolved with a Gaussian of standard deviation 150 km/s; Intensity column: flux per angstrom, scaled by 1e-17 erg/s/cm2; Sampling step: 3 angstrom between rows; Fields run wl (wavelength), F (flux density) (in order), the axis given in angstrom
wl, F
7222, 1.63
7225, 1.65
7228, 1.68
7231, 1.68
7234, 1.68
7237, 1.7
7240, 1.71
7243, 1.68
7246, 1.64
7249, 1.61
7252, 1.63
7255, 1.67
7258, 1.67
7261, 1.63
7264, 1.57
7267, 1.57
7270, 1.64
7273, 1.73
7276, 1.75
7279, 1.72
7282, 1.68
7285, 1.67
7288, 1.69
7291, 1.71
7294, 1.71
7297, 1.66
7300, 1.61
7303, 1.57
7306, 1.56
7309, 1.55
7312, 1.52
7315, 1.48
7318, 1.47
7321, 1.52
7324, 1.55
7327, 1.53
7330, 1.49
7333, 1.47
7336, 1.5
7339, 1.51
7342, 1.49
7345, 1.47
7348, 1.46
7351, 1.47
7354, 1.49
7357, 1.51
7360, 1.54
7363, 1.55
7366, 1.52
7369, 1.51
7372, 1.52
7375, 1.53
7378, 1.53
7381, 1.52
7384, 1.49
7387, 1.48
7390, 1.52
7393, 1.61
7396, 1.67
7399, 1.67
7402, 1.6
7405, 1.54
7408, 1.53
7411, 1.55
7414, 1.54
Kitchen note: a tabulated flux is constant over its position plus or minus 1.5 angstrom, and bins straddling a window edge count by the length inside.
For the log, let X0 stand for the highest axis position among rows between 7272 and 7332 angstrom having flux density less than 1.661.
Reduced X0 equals 7330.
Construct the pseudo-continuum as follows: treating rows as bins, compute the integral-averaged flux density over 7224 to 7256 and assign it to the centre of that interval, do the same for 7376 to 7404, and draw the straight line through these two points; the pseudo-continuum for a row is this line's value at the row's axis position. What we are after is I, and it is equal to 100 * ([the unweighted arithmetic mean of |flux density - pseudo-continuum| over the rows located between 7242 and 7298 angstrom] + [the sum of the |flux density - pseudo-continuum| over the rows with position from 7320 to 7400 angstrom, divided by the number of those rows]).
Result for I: 13.1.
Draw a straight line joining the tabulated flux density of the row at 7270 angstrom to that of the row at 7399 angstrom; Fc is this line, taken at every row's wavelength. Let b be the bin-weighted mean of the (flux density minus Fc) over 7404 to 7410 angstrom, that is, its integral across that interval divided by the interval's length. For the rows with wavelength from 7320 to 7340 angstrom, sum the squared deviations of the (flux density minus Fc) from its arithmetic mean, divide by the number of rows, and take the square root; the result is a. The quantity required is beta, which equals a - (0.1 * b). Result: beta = 0.039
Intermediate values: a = 0.0253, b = -0.14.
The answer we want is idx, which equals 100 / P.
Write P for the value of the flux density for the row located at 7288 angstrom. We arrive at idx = 59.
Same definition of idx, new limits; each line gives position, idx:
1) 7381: 66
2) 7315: 68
